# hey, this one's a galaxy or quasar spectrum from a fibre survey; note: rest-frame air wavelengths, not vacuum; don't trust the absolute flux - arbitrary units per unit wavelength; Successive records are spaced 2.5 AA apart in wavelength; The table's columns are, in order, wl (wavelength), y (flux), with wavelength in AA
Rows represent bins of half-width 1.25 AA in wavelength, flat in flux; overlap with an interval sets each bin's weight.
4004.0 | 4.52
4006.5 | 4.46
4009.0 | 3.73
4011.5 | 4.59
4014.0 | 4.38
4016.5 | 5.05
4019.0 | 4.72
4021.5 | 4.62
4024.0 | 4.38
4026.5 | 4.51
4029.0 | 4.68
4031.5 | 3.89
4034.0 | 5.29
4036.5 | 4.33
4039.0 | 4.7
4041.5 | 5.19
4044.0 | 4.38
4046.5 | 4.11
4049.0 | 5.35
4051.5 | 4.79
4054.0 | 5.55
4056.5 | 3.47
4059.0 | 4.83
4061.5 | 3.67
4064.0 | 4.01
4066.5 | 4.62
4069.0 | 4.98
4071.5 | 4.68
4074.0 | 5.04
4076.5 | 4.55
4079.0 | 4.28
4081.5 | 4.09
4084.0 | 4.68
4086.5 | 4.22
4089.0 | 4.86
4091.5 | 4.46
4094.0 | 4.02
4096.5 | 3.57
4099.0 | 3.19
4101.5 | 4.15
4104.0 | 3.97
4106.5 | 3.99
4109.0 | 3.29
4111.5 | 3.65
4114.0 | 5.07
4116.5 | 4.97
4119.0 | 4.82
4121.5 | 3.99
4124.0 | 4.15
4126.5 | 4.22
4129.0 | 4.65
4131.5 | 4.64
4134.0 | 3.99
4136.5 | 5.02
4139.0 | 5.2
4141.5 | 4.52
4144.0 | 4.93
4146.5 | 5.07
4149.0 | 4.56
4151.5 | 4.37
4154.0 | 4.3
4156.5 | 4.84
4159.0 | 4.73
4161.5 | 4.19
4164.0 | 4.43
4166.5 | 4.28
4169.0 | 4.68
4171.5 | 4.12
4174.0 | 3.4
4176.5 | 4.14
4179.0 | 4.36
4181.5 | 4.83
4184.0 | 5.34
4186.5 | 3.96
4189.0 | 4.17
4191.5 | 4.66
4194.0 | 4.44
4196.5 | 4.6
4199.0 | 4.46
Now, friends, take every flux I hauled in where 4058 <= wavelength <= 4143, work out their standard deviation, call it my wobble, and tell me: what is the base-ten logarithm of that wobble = -0.28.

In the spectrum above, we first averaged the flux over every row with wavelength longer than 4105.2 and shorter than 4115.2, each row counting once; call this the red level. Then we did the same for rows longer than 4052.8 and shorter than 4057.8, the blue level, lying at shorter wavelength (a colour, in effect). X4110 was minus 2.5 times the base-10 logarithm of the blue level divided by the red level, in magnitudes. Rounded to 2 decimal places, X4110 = -0.13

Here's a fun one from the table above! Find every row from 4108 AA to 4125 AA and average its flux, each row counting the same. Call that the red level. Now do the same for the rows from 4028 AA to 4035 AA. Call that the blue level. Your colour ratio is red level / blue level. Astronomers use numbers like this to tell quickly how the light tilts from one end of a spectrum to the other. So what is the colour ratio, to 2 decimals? 0.93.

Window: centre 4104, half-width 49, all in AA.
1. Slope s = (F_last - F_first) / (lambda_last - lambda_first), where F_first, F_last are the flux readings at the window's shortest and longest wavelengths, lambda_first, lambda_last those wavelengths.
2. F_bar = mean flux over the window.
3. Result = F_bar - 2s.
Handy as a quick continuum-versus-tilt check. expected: 4.4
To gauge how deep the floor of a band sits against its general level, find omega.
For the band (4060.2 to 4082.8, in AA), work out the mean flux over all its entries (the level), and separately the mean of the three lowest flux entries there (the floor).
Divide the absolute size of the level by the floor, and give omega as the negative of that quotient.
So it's -1.13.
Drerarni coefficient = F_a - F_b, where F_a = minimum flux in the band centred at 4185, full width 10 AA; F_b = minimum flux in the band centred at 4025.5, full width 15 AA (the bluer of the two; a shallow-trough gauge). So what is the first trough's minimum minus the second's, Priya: 0.1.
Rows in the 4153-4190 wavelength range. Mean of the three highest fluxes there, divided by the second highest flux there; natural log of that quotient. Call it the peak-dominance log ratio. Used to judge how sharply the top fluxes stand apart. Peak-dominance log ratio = 0.033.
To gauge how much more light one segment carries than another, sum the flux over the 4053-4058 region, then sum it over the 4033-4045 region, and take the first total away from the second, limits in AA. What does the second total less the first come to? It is 15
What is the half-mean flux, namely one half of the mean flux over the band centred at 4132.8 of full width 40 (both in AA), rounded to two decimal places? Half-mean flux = 2.32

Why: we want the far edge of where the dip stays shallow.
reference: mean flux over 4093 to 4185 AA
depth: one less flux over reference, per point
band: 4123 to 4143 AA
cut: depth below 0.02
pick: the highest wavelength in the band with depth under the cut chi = 4141.5 AA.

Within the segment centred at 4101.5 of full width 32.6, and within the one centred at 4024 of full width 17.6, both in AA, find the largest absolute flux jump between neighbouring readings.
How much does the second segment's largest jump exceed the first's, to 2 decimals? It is -0.63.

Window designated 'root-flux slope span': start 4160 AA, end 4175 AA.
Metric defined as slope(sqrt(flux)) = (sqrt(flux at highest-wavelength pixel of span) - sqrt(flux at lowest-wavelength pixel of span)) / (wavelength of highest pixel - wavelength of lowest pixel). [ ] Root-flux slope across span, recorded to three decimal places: -0.016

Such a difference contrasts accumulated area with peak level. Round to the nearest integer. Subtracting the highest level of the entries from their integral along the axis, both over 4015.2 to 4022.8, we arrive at 31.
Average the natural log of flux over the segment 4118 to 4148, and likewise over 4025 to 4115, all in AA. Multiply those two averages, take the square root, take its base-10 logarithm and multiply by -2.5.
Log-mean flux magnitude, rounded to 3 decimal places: -0.437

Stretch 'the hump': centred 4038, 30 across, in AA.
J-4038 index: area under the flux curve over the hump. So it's 139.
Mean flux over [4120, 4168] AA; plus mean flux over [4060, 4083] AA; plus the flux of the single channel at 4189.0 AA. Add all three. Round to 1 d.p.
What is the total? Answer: 13.1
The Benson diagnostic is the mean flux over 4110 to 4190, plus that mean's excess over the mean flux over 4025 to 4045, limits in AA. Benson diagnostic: 4.35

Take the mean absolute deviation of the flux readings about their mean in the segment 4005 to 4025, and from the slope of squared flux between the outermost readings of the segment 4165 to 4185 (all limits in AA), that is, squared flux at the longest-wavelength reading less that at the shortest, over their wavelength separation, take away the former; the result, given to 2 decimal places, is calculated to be 0.33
